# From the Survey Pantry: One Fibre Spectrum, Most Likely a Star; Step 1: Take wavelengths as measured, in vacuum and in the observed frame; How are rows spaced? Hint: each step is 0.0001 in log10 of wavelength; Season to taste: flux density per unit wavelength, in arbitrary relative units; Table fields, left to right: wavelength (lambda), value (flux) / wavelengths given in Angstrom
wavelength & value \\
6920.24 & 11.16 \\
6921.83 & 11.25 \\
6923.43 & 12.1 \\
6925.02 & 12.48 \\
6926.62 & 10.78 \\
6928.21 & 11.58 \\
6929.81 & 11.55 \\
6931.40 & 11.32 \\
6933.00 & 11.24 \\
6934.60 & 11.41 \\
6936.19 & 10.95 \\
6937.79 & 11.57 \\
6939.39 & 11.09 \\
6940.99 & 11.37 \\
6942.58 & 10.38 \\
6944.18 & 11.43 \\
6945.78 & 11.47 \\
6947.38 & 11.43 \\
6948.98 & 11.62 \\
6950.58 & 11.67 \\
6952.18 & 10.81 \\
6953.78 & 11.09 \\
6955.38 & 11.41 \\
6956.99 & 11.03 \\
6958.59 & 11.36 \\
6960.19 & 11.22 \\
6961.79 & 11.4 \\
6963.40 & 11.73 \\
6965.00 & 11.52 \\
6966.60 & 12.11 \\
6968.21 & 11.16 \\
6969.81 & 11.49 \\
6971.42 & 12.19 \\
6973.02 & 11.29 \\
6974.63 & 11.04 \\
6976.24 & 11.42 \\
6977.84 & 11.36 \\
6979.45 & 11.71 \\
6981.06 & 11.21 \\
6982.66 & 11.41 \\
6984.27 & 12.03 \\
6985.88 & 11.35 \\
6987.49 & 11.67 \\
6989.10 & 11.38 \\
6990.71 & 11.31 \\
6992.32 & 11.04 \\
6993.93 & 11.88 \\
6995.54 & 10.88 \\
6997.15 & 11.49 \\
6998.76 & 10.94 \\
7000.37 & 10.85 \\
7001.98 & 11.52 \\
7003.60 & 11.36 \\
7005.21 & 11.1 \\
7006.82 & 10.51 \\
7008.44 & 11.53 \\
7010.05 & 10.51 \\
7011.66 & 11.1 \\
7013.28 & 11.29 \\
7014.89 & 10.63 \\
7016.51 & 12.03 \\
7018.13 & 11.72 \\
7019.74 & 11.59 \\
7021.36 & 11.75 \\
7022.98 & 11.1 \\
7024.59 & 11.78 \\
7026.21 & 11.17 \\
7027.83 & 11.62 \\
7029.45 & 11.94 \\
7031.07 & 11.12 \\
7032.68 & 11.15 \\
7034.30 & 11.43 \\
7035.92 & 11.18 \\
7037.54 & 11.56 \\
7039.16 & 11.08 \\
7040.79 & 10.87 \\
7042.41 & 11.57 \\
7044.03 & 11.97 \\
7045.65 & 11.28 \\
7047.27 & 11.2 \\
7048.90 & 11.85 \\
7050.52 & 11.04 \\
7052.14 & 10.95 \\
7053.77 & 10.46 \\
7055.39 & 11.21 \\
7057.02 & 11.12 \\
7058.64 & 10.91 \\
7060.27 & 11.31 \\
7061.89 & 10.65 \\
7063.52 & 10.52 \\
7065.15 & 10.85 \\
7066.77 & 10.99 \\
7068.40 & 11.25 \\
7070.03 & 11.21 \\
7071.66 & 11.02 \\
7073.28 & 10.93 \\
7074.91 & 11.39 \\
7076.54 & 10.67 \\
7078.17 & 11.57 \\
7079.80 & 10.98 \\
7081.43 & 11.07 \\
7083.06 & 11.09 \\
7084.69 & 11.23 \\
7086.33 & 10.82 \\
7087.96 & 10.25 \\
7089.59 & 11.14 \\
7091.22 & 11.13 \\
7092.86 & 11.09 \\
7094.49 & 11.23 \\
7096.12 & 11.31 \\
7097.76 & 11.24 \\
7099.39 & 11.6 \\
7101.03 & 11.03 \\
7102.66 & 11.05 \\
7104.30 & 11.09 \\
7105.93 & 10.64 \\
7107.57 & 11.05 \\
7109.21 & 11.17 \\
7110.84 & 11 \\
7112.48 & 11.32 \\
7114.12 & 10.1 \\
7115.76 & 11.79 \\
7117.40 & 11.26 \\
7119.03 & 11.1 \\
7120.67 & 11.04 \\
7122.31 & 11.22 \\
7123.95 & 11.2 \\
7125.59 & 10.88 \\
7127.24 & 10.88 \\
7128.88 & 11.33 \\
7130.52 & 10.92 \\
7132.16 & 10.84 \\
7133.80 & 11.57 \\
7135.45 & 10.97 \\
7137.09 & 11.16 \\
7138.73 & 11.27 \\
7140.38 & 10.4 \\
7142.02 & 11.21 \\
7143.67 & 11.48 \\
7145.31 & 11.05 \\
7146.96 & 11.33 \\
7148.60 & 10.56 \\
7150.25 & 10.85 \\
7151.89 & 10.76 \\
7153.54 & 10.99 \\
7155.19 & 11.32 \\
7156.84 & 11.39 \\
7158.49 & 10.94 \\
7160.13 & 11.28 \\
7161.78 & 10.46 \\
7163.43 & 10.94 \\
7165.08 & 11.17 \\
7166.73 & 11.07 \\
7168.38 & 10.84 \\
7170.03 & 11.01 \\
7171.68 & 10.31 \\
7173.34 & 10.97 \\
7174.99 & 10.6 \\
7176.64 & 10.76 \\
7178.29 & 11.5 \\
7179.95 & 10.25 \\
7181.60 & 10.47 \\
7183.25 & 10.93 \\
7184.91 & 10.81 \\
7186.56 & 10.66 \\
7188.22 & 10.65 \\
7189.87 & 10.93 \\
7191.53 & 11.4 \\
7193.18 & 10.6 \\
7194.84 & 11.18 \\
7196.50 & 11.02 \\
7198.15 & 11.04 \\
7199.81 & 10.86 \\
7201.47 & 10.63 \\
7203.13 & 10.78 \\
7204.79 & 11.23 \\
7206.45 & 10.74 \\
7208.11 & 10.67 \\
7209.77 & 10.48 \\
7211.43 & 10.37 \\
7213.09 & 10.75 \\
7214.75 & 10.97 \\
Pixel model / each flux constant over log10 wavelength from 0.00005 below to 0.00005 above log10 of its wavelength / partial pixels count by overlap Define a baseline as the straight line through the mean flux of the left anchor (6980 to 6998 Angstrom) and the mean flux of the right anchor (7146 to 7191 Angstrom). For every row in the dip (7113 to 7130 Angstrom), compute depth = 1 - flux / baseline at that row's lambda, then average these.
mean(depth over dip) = -0.005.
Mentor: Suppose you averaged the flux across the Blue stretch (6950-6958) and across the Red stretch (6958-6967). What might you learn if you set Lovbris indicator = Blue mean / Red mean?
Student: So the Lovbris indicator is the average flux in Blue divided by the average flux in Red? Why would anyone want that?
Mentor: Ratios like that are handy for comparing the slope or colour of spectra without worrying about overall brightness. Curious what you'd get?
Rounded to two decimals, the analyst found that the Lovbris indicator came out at 0.97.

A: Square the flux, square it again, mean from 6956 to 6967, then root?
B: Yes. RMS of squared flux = 132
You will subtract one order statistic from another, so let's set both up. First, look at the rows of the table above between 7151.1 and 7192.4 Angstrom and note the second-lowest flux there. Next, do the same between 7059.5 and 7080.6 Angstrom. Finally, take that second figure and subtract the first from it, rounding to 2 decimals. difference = 0.34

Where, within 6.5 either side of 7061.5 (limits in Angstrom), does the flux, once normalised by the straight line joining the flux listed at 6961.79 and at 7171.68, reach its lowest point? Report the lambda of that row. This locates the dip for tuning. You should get 7063.52 Angstrom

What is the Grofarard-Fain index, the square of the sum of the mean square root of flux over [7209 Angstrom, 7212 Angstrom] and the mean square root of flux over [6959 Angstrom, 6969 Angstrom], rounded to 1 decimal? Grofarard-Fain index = 43.9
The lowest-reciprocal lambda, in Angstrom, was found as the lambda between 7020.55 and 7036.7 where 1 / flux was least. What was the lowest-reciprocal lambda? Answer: 7029.45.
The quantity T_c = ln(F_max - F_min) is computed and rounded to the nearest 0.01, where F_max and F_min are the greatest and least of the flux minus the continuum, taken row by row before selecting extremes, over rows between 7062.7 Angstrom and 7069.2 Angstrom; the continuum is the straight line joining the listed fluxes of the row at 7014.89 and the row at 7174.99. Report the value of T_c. -0.31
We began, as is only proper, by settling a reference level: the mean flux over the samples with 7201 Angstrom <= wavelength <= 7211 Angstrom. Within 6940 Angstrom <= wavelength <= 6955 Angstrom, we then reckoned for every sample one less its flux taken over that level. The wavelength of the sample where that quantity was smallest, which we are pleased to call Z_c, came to 6950.58 Angstrom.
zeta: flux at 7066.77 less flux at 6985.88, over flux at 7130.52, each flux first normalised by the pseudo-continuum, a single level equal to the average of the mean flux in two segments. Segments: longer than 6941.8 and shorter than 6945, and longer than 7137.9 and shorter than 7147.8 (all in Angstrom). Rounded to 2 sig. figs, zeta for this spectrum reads -0.033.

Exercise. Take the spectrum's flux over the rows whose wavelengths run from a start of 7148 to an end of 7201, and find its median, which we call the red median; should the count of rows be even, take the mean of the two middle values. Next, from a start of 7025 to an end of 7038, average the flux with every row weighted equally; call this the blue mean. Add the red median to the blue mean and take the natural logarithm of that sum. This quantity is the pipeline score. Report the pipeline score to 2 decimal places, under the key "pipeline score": 3.11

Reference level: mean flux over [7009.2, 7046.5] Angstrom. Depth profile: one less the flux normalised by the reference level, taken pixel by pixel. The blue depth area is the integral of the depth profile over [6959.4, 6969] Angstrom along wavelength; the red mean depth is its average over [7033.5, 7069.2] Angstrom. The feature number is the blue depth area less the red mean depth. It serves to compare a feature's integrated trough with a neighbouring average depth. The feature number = -0.2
